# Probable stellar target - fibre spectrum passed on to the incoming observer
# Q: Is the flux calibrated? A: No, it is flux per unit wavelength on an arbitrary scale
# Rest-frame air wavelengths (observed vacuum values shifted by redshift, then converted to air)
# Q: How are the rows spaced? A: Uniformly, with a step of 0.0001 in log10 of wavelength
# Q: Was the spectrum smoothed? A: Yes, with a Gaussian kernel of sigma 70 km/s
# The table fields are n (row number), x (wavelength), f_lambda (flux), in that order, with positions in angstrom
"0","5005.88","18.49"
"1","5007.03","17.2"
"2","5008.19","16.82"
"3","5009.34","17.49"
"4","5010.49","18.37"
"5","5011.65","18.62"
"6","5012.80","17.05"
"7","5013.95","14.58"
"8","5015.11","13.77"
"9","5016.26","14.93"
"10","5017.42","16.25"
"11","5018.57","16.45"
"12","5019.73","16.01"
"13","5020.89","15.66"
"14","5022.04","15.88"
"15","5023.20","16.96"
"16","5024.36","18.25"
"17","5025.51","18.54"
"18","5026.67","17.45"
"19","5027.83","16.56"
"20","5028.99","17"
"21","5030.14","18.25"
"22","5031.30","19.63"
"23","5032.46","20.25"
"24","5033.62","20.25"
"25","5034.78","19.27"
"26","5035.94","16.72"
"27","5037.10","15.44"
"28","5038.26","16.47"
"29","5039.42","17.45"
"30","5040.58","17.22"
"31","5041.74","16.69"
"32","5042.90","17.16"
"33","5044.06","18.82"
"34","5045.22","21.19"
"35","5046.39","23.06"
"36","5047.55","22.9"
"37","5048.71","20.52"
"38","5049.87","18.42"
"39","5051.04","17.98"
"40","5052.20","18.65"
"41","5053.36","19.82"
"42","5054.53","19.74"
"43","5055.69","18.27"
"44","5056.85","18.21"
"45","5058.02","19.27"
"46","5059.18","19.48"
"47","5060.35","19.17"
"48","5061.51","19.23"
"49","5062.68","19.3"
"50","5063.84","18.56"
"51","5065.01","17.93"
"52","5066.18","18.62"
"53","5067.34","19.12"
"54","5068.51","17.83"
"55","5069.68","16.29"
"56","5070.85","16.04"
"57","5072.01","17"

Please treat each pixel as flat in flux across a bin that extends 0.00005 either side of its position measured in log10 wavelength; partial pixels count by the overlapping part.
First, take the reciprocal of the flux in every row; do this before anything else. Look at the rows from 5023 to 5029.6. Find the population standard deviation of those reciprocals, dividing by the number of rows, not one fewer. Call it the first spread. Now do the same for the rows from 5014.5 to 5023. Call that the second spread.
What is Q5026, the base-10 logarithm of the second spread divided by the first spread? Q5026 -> 0.22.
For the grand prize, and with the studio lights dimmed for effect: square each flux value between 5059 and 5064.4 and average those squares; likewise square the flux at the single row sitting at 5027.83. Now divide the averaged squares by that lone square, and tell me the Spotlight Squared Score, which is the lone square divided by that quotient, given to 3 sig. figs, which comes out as 205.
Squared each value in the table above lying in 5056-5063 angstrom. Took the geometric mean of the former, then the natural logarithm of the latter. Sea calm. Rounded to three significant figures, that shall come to 5.90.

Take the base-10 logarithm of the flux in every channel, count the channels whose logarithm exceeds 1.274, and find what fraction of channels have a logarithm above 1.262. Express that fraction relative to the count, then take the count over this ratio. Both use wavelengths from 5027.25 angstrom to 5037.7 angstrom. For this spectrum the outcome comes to 36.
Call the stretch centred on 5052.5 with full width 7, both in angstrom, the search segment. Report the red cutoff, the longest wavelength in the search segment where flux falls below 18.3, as 5055.69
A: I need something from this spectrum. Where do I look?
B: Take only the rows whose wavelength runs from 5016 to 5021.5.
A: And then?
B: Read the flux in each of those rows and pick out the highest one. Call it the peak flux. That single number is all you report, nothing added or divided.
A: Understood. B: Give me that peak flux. 16.45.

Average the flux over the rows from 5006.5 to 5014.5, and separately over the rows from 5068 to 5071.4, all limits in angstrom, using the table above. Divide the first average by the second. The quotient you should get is 1.03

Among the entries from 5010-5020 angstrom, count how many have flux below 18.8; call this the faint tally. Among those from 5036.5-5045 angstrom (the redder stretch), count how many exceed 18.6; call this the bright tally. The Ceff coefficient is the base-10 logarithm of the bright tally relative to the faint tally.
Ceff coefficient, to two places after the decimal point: -0.95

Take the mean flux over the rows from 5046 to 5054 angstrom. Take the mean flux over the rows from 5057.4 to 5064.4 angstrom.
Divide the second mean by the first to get 0.95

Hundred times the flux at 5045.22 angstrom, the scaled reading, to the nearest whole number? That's 2119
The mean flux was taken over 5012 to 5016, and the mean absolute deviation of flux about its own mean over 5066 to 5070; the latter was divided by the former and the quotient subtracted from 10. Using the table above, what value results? 9.94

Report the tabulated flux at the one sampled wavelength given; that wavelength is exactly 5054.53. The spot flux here 19.74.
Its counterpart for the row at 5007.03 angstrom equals 17.2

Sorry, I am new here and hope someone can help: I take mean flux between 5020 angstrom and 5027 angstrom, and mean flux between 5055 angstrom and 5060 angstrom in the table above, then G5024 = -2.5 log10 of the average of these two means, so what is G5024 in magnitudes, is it -3.136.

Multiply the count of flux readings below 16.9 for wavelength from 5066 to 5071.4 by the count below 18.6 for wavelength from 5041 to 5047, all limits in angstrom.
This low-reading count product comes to 4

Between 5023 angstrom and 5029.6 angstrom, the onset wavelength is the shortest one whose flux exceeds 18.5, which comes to 5025.51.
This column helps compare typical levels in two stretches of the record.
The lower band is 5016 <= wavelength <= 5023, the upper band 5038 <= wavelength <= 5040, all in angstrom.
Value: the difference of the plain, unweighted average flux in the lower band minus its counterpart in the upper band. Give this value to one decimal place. -1.1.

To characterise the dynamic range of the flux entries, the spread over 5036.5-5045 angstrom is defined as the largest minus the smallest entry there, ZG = 3.4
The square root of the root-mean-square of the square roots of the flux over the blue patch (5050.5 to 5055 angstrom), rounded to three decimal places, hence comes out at 2.089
